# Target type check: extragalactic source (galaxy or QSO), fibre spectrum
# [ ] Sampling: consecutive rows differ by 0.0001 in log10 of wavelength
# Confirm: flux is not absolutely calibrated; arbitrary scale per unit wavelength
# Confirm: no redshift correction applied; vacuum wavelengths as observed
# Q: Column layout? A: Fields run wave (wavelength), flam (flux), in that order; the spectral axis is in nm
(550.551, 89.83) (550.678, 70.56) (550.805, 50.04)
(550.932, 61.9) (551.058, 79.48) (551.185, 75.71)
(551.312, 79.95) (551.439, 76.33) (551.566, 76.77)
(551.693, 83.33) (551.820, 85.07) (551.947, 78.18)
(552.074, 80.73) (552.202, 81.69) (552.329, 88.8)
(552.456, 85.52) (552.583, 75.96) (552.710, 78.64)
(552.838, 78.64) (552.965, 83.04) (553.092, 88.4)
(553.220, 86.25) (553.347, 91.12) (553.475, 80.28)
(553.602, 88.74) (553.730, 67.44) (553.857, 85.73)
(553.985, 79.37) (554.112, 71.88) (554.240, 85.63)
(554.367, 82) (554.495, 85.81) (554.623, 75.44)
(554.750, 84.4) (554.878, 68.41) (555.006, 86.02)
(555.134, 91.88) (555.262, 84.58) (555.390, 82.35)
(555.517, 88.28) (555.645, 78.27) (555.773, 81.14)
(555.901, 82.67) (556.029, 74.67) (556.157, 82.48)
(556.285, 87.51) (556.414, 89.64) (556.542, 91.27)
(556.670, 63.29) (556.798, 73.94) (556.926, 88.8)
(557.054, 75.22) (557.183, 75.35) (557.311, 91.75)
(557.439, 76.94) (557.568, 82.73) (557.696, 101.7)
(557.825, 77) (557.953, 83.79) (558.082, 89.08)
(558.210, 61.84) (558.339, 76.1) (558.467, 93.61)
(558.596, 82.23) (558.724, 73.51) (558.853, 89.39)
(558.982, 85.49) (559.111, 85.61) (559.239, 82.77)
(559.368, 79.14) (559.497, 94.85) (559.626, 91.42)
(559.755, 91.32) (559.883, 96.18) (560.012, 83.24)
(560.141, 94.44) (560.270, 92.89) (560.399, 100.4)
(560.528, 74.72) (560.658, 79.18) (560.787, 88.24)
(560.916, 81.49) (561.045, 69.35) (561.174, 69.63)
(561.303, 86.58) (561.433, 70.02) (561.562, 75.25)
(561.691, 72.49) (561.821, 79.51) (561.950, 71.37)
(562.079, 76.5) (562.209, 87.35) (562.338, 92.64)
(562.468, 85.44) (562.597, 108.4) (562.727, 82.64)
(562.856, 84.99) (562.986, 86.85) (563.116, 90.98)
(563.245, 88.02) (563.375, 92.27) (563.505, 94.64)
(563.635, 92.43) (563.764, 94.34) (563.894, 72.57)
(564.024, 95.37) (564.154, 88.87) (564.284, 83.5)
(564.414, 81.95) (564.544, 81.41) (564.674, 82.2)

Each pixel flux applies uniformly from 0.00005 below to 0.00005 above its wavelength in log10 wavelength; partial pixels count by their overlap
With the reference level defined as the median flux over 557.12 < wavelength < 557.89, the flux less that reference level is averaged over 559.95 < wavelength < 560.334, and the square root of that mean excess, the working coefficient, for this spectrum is 3.2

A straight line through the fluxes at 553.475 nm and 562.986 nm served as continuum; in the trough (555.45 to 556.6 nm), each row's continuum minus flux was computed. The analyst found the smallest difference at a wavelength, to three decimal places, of 556.542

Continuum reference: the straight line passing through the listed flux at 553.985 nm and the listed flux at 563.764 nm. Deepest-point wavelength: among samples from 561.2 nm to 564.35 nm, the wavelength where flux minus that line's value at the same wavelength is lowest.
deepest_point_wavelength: 563.894 nm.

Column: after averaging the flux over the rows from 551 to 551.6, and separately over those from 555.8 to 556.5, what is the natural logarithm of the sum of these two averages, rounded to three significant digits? 5.08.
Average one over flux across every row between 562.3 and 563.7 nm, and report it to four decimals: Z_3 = 0.0111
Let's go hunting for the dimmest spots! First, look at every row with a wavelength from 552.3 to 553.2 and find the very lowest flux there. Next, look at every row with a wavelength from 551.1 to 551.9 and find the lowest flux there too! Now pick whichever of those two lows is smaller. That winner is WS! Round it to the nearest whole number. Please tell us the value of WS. 76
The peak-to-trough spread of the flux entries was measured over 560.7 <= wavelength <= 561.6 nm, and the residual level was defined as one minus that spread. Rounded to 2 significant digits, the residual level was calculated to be -18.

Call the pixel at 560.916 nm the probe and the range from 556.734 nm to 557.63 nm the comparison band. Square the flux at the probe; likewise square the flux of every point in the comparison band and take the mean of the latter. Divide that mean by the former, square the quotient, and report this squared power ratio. 0.97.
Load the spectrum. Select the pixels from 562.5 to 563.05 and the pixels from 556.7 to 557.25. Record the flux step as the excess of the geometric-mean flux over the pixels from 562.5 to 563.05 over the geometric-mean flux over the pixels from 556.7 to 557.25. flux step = 12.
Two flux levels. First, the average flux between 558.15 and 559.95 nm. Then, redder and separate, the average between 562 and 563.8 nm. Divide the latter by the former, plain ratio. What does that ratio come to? 1.06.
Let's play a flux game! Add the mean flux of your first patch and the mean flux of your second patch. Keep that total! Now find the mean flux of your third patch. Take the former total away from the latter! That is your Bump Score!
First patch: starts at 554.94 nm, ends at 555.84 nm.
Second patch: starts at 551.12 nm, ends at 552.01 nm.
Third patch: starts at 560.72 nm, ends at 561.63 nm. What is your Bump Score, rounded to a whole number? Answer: -87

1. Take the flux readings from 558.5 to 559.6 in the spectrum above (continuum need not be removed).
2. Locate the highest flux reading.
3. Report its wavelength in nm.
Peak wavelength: 559.497 nm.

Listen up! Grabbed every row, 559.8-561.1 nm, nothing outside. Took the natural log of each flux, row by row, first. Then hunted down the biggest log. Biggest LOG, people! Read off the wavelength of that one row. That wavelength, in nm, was 560.399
